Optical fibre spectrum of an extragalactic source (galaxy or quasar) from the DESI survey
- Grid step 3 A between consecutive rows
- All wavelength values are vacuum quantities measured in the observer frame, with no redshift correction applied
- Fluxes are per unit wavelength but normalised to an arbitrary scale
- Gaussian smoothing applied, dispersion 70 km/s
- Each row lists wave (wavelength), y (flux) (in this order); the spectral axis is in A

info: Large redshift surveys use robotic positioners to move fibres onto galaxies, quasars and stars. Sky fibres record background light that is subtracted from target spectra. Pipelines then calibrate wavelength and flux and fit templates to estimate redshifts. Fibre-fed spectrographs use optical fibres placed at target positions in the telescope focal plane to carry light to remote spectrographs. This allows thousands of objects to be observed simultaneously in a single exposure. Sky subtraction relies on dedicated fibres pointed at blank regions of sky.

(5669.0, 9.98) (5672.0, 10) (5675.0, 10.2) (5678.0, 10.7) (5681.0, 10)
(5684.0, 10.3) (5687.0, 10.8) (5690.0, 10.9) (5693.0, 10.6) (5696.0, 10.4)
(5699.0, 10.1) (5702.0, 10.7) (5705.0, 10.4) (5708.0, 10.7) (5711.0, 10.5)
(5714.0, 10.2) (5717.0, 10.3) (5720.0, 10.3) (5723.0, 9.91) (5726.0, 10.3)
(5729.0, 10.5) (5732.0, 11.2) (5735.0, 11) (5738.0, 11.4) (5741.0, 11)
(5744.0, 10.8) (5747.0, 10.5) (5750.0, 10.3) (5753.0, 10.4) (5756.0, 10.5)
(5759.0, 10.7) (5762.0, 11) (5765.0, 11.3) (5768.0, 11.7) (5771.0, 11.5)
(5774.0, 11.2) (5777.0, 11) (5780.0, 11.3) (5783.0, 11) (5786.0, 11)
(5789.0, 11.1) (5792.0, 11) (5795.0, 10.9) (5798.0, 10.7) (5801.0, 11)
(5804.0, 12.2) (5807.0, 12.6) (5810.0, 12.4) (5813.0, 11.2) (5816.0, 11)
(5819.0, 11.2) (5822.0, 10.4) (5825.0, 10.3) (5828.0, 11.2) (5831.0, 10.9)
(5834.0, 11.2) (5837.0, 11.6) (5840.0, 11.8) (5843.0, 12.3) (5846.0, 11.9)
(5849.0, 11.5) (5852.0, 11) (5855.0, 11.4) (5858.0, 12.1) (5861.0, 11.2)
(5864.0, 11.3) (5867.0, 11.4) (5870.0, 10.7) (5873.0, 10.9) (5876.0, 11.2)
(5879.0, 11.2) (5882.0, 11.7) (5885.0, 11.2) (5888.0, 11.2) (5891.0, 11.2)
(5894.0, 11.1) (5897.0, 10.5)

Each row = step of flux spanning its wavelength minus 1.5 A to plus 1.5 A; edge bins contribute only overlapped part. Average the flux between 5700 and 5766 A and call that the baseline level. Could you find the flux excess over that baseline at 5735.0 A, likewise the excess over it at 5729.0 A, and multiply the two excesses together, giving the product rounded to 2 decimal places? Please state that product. -0.05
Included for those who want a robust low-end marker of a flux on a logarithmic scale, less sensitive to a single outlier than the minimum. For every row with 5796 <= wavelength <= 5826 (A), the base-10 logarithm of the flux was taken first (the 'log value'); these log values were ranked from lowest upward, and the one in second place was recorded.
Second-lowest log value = 1.017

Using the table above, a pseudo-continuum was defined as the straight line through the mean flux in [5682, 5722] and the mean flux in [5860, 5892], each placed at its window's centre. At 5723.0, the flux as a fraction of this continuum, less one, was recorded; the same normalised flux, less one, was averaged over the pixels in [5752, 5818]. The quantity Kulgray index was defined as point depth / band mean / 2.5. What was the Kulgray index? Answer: -0.7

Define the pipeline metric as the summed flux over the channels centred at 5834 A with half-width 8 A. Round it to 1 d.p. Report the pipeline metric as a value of 56.7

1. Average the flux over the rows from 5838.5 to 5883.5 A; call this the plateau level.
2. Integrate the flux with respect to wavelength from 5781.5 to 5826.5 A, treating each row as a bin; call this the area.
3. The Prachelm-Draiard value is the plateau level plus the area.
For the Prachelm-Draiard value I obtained 515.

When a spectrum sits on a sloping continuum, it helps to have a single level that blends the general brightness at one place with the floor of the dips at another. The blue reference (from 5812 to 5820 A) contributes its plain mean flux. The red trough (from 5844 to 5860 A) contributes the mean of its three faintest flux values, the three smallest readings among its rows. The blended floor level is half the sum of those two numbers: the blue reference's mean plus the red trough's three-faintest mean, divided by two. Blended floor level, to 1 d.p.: 11.2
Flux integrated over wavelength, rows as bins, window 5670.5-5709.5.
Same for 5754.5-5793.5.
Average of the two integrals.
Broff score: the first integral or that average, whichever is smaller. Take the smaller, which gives 407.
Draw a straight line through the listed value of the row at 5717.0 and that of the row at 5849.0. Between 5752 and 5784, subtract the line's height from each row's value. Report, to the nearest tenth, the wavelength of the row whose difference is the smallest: 5753.0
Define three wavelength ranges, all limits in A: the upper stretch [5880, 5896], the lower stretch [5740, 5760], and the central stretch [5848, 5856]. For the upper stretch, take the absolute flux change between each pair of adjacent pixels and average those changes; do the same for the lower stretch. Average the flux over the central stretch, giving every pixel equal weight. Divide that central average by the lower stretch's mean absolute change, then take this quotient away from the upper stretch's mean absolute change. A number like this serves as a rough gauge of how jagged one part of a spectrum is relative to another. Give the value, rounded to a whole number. -61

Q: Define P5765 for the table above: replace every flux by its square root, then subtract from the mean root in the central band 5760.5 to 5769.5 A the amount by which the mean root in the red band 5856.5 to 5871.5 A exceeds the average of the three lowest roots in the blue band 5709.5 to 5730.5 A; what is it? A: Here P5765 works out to 3.18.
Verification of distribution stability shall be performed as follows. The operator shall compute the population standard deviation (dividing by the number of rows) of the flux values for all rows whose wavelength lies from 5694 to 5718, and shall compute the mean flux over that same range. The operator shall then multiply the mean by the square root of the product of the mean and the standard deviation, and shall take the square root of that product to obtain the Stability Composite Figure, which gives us 3.89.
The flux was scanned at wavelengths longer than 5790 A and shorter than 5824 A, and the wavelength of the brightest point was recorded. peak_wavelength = 5807.0 A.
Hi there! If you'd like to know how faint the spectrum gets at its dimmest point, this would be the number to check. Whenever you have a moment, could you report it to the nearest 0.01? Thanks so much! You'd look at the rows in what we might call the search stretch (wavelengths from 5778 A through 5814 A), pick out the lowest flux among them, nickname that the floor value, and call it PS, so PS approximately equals 10.70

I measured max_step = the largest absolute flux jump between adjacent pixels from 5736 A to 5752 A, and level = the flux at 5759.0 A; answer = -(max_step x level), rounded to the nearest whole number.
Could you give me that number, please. -4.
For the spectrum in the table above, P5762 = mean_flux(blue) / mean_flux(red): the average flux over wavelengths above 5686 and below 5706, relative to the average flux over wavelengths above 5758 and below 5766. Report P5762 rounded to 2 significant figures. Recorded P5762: 0.96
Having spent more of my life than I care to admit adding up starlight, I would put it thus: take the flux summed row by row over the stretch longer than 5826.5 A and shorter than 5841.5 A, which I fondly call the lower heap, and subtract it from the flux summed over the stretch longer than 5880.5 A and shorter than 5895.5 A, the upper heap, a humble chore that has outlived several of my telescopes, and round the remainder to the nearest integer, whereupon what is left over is 0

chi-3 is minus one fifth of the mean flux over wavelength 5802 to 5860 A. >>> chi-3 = -2.30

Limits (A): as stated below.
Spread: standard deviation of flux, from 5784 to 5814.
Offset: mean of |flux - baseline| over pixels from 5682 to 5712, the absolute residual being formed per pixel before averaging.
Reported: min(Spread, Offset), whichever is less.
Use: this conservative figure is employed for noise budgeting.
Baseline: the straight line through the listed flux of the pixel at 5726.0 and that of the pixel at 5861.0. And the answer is 0.43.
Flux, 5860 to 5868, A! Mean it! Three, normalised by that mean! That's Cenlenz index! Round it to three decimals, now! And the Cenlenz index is 0.265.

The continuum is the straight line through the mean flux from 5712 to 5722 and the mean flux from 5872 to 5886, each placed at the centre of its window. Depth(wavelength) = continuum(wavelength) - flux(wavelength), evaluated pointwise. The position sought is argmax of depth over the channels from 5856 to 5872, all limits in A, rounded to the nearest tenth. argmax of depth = 5870.0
